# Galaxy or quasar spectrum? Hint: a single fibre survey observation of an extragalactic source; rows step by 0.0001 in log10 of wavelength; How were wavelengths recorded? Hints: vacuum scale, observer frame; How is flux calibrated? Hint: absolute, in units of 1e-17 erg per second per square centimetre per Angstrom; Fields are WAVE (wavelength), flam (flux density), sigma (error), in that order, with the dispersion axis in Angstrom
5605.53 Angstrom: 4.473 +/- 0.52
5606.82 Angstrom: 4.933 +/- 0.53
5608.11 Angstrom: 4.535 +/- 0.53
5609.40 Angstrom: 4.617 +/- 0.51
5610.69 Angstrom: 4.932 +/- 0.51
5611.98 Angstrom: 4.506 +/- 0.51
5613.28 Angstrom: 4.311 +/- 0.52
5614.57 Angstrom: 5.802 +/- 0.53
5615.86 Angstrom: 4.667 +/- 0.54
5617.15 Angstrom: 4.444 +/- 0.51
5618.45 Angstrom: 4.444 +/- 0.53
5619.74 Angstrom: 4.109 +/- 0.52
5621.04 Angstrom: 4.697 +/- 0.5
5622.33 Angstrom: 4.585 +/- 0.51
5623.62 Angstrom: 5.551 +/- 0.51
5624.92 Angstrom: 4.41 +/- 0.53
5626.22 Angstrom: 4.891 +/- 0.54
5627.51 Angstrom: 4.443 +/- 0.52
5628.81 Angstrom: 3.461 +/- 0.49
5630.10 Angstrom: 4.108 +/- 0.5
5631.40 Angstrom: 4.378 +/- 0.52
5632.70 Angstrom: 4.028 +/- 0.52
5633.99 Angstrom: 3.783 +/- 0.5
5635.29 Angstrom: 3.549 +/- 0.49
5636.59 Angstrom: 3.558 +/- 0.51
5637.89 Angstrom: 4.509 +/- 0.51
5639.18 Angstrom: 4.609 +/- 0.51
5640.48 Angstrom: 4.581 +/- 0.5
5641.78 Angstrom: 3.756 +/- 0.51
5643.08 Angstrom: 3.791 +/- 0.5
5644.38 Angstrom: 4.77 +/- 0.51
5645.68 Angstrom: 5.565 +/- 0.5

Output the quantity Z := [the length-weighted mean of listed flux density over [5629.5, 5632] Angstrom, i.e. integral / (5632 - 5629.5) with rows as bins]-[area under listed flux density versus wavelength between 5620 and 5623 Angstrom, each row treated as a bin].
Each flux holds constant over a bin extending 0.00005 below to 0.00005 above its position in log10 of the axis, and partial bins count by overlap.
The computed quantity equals -10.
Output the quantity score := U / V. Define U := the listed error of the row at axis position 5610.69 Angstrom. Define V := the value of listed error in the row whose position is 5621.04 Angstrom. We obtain 1.02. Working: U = 0.510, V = 0.500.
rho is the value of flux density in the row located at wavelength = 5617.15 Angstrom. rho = 4.444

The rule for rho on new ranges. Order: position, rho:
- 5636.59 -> 3.558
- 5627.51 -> 4.443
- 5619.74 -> 4.109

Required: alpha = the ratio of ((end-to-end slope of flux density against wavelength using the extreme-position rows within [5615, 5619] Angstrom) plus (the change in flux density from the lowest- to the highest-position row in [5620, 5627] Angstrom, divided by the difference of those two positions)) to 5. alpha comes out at -0.010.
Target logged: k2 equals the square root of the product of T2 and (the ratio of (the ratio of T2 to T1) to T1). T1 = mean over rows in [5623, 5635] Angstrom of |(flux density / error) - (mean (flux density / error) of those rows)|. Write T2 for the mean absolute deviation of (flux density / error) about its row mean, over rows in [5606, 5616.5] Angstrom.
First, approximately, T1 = 0.71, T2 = 0.61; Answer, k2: 0.85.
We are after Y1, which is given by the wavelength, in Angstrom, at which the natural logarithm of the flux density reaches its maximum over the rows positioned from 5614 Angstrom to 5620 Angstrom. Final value 5614.57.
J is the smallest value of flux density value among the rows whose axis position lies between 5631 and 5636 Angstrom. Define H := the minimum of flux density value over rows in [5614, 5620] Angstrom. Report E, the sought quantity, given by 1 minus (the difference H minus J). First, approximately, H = 4.109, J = 3.549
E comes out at 0.4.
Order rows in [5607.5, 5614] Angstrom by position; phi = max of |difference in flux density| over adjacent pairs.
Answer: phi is 0.43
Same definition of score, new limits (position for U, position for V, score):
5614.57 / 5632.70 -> 1.02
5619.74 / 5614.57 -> 0.98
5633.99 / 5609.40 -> 0.98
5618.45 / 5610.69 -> 1.04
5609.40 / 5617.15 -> 1.00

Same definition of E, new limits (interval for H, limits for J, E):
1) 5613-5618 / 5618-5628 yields 0.8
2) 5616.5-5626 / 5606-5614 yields 1.2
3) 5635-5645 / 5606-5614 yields 1.8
